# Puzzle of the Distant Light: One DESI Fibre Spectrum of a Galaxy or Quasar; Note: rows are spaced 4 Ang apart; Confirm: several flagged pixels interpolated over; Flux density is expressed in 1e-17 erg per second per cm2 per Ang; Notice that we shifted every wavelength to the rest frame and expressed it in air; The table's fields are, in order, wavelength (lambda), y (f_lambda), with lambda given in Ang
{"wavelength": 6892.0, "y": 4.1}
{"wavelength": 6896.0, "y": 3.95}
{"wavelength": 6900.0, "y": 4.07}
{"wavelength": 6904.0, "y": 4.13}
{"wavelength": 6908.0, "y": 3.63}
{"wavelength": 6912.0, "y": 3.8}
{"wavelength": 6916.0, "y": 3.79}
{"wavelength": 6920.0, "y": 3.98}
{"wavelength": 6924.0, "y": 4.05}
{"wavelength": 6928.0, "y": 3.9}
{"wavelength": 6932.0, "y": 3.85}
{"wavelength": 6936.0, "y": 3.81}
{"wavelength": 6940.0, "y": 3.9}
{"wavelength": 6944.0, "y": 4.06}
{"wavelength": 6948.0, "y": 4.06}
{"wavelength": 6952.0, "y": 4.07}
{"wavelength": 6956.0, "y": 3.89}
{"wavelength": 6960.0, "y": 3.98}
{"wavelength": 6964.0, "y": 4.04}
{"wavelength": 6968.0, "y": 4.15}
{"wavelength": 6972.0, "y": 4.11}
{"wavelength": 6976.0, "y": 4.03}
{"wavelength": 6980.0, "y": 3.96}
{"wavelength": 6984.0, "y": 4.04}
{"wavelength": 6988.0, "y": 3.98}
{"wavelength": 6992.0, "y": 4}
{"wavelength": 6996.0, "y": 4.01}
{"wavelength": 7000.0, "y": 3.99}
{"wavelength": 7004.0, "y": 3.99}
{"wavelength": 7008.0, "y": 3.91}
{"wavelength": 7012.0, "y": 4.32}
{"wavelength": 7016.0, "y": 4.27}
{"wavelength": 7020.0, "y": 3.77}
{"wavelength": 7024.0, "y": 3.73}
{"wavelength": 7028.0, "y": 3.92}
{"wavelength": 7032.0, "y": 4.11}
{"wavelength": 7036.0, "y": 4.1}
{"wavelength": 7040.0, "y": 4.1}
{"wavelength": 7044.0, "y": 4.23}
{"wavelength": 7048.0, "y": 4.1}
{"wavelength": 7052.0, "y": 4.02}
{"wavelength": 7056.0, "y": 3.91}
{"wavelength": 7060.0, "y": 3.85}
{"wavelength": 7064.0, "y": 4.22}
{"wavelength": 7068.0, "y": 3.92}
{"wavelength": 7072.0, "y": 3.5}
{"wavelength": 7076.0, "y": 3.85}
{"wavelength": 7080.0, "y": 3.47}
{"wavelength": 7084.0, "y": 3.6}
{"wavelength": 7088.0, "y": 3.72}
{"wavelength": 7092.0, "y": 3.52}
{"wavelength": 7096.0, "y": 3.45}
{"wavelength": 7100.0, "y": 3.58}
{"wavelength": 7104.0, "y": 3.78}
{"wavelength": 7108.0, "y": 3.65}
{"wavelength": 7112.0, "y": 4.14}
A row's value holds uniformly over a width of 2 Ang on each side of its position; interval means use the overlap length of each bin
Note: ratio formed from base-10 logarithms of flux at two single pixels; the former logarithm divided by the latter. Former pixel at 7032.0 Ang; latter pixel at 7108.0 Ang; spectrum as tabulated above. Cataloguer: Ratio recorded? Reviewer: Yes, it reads 1.09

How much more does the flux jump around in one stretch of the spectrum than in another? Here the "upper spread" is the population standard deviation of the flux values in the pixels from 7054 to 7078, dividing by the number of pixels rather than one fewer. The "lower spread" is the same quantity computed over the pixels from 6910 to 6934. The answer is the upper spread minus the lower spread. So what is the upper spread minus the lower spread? 0.12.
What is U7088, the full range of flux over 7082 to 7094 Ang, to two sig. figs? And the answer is 0.20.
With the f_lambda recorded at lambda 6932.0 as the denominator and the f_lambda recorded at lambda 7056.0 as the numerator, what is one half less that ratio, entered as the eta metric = -0.52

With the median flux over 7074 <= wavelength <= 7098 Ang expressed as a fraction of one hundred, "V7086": 0.0356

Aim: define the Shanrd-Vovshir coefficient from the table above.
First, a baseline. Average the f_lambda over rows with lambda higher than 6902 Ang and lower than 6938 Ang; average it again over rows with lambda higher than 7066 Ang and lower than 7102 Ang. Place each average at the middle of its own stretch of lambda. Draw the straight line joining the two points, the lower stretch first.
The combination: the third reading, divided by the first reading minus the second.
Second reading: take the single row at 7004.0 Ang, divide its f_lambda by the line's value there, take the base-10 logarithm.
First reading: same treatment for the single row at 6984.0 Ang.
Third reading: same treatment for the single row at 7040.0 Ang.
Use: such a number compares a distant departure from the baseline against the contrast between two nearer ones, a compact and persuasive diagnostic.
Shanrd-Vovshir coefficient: 26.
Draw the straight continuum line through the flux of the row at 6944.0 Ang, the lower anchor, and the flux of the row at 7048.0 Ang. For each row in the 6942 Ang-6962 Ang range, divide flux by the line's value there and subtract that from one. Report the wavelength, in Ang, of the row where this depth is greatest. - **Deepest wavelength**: 6956.0 Ang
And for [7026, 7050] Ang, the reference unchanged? 7028.0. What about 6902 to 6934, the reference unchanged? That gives 6908.0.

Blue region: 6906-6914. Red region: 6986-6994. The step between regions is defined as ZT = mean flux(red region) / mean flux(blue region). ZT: 1.07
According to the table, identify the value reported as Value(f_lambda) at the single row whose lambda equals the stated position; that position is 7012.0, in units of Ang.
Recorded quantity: 4.32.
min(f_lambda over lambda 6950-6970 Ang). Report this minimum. 3.89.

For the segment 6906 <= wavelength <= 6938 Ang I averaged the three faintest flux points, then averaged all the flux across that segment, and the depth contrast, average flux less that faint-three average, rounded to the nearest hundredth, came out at 0.11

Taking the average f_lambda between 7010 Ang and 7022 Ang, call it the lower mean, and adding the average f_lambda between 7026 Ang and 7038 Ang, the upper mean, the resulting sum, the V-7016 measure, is 8.16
